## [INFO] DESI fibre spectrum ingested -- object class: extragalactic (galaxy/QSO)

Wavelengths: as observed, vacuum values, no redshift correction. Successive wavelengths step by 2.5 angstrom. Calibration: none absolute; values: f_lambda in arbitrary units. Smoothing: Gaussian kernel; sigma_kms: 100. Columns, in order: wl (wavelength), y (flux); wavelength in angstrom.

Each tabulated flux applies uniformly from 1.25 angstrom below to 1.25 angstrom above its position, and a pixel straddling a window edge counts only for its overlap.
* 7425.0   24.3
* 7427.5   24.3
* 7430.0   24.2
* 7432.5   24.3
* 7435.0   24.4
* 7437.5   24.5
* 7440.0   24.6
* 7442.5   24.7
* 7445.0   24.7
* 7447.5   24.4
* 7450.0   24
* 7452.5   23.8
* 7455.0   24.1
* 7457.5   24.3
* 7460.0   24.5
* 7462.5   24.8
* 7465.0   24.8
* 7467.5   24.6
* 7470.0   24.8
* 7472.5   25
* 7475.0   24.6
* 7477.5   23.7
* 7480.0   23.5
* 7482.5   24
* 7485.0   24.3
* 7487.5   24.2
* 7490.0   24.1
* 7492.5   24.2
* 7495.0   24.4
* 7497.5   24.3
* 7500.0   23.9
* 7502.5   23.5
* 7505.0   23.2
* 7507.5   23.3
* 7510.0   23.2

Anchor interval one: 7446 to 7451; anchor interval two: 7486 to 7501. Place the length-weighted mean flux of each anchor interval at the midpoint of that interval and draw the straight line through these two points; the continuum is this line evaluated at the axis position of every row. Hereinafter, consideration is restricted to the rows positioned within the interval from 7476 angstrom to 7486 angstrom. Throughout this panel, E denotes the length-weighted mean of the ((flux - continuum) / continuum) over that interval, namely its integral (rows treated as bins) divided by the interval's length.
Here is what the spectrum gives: -0.013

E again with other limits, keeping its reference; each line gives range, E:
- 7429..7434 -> 0.000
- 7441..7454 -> 0.004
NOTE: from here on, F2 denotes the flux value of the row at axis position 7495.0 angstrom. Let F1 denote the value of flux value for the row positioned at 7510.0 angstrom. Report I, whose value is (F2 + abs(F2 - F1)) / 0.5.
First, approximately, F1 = 23.2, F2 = 24.4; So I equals 51.2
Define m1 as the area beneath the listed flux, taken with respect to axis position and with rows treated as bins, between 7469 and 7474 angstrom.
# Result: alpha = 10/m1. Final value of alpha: 0.0804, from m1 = 124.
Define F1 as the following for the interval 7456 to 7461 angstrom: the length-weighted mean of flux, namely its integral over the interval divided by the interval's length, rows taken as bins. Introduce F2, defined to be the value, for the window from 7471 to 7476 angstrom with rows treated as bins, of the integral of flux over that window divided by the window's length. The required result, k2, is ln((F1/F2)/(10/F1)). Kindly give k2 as 0.874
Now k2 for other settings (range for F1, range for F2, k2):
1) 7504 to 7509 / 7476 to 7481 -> 0.826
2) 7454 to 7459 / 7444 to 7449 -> 0.872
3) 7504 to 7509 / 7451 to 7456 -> 0.814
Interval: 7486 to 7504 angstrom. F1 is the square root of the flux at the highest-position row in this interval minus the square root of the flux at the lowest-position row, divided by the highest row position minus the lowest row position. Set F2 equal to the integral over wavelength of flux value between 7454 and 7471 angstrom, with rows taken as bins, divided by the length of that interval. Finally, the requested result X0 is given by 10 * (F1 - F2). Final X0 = -246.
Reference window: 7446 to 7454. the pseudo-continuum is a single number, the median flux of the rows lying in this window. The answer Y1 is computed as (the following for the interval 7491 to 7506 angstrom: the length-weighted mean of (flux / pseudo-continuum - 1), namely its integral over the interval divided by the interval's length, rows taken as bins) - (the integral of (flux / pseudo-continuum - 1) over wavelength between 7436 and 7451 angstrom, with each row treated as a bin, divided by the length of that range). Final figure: -0.023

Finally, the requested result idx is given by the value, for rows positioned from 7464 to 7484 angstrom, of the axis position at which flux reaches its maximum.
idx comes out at 7472.5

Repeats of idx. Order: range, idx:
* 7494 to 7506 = 7495.0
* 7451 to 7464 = 7462.5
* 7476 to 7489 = 7485.0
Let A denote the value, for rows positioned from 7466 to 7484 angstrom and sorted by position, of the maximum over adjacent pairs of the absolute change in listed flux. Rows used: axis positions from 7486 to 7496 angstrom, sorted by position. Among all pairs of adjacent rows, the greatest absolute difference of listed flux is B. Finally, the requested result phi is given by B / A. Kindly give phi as 0.2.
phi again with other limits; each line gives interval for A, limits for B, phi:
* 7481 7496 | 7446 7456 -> 1.3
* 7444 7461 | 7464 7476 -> 1.0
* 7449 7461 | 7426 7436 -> 0.3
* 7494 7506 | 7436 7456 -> 1.0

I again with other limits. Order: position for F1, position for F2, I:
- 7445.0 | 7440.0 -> 49.4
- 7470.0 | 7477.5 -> 49.6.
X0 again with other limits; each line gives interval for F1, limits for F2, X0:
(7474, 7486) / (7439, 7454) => -244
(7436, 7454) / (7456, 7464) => -245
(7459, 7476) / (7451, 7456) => -239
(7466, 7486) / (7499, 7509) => -235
